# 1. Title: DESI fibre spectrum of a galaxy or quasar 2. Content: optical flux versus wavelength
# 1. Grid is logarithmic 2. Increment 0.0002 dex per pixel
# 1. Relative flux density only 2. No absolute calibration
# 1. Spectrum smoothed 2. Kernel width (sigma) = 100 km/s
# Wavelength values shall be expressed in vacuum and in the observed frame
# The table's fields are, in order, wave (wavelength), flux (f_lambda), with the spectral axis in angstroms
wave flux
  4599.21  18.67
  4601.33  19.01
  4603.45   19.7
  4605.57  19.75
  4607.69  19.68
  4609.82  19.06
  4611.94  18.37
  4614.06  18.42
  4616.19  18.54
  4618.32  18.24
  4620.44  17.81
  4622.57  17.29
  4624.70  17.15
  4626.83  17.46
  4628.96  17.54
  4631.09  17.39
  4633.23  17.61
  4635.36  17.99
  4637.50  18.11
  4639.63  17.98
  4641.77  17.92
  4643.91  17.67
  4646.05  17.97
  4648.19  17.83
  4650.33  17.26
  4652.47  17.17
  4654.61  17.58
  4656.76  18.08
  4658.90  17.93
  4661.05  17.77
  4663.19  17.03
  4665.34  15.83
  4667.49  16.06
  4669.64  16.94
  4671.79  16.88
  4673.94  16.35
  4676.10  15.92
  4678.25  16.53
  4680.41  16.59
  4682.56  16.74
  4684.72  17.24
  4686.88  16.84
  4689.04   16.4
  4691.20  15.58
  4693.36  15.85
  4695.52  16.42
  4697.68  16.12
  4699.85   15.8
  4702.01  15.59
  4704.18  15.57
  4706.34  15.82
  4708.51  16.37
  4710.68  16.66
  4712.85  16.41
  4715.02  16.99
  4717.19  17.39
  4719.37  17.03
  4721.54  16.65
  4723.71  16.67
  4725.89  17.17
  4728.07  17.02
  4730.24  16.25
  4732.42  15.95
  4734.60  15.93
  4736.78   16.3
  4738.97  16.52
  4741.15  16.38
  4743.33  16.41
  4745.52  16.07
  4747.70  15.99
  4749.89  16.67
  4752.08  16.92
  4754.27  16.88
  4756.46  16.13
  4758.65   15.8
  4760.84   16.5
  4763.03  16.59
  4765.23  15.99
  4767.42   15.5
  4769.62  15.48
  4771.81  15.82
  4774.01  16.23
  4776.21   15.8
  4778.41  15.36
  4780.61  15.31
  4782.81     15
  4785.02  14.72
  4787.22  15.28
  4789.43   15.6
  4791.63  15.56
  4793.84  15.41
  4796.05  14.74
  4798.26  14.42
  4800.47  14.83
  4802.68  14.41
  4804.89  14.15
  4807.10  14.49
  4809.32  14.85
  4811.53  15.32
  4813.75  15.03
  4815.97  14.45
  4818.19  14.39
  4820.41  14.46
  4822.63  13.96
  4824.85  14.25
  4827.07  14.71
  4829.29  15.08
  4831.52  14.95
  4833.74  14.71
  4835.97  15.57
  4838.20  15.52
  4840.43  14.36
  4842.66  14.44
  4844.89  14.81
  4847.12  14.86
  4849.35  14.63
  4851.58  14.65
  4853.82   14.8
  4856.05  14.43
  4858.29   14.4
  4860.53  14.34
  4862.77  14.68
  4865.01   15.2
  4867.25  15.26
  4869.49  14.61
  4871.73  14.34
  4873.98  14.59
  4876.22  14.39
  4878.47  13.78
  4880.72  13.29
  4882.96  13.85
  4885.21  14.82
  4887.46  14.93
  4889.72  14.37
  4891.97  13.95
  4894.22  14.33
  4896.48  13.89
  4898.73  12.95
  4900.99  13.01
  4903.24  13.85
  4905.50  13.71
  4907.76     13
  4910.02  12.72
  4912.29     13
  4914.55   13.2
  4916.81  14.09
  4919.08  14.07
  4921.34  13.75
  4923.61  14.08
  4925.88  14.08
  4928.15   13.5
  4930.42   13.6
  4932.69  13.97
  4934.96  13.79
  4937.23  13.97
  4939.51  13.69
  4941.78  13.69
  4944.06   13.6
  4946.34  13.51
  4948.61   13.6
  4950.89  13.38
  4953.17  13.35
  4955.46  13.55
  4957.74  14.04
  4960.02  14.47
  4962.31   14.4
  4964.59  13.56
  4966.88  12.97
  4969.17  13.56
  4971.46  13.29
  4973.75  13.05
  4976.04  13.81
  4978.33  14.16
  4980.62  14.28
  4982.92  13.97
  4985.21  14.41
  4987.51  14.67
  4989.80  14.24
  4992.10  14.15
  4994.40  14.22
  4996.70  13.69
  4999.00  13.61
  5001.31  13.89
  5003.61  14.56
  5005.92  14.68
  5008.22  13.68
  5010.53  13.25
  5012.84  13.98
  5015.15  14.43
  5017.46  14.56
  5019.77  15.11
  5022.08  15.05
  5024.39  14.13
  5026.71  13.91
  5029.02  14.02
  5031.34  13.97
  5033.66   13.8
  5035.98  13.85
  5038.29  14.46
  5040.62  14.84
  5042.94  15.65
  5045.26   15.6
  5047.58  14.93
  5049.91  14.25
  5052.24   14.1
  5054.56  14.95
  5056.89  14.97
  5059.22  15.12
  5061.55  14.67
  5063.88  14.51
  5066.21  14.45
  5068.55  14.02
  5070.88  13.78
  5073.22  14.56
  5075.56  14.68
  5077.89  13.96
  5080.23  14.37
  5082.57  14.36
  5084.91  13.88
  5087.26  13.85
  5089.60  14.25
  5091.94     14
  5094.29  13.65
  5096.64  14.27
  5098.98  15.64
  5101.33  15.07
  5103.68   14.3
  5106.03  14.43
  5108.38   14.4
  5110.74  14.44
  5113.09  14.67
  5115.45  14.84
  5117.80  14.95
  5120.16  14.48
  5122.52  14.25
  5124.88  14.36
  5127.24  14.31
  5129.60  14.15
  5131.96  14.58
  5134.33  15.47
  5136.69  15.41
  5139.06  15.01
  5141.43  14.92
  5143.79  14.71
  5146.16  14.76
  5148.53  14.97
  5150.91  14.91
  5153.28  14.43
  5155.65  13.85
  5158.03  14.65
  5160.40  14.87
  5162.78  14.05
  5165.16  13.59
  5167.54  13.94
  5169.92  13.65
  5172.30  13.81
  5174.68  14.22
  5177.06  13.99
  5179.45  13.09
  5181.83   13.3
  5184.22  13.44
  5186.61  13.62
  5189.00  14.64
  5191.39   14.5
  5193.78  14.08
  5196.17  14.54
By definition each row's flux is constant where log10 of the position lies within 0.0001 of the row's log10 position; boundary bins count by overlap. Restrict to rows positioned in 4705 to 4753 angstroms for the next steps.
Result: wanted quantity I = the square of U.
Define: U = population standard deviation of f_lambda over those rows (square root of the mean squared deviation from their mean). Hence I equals 0.18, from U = 0.43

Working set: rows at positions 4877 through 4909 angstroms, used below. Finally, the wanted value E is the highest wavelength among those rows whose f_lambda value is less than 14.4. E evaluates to 4907.76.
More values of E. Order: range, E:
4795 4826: 4824.85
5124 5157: 5155.65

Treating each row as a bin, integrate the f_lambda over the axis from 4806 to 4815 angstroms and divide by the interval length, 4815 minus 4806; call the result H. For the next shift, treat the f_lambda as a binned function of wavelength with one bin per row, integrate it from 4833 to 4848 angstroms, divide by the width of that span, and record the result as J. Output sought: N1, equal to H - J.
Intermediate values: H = 14.9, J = 14.90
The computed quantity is 0.0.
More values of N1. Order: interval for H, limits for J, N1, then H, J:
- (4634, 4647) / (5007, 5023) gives 3.6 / 17.9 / 14.29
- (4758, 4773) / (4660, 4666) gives -1.0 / 16.0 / 16.96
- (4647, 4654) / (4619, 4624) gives -0.1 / 17.5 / 17.59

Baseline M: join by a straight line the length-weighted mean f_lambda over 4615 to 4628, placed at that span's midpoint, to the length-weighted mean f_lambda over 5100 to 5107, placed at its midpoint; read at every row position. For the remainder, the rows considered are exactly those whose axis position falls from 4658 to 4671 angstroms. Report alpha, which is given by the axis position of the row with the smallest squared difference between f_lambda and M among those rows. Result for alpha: 4661.05 angstroms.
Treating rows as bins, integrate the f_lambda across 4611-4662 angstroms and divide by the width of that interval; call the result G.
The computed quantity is 17.8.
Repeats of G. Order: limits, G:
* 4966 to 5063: 14.3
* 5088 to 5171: 14.5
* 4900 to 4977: 13.6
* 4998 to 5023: 14.2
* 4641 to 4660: 17.7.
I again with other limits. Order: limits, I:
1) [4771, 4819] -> 0.30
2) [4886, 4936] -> 0.29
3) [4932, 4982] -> 0.15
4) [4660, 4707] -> 0.35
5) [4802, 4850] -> 0.17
